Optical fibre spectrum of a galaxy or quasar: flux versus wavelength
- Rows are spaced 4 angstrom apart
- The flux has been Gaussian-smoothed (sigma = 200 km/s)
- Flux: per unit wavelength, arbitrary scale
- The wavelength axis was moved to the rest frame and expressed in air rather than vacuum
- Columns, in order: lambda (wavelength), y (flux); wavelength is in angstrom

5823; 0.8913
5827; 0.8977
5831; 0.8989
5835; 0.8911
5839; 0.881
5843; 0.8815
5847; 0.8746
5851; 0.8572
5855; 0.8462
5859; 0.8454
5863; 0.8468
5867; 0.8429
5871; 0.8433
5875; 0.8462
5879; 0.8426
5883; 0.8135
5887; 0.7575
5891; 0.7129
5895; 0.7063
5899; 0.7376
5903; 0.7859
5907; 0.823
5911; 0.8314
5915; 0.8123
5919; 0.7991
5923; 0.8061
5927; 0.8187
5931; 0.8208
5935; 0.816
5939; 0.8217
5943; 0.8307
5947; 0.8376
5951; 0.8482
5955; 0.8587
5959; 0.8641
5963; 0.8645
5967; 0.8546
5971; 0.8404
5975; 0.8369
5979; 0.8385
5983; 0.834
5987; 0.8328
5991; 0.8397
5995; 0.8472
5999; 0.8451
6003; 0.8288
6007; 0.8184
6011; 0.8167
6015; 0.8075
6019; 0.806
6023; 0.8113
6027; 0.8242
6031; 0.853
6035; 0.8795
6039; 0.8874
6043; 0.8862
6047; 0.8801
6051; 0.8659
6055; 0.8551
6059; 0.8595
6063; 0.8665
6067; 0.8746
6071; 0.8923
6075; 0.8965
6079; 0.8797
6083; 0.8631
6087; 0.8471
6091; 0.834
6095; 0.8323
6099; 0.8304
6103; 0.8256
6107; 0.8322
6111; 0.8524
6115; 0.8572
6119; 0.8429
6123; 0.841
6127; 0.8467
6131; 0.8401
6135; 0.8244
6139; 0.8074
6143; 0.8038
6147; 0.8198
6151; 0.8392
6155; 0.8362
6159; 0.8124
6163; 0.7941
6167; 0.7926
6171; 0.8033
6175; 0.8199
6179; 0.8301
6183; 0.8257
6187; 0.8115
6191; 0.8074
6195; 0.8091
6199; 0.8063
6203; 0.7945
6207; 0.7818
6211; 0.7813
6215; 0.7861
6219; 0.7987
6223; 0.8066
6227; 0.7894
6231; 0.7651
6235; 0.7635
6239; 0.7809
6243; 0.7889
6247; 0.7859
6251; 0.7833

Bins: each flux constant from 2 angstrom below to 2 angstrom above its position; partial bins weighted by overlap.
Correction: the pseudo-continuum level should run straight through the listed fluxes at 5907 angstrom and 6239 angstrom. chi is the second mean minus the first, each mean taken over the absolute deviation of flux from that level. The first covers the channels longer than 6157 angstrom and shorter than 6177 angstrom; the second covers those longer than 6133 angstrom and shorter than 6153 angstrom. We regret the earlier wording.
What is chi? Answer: 0.01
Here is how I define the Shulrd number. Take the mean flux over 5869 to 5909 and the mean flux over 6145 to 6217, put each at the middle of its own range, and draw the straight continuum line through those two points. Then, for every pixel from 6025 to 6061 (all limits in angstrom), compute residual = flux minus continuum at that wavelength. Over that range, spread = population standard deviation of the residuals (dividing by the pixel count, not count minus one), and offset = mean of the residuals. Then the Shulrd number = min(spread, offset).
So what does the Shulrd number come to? 0.0190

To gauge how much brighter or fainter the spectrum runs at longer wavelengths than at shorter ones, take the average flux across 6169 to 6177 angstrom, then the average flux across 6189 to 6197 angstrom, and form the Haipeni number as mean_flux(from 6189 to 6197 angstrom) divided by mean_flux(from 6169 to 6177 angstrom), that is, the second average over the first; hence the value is 1.00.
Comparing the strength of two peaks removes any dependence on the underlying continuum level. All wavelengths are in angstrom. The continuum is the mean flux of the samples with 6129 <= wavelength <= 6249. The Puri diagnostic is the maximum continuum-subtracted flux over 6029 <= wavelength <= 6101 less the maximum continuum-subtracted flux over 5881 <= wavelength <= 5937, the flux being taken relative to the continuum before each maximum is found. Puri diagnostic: 0.065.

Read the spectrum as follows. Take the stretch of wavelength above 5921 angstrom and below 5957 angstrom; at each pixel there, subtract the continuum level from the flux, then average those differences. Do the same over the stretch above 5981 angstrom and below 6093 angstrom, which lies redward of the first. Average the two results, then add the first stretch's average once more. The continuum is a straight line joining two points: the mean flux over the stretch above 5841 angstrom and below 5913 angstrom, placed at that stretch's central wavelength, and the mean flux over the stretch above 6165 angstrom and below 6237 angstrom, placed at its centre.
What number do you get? 0.045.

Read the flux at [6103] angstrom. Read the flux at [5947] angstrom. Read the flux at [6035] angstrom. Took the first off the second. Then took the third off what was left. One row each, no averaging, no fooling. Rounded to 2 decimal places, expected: -0.87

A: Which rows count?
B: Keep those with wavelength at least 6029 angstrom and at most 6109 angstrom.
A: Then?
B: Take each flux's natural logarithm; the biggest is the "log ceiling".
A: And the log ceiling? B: -0.11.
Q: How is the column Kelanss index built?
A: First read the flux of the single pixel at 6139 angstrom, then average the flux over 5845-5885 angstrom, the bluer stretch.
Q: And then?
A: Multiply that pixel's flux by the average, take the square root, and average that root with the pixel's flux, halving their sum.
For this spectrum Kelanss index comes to 0.82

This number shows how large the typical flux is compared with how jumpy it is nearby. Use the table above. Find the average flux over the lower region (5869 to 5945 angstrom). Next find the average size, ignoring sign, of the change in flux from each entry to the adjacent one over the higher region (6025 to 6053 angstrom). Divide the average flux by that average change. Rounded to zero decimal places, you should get 57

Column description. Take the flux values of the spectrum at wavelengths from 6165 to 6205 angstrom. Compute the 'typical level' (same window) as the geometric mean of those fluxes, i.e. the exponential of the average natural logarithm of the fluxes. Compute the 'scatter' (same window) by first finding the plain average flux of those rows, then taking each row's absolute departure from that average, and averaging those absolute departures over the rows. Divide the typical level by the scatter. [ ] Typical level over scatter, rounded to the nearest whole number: 86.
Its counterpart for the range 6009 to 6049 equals 26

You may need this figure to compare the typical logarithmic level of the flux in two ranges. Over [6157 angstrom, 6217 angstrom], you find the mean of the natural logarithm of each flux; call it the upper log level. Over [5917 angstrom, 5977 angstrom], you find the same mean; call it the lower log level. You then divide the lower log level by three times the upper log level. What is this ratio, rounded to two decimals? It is 0.28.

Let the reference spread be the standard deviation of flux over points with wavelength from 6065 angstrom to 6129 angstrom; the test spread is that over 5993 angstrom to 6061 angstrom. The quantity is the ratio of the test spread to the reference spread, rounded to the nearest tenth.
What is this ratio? 1.3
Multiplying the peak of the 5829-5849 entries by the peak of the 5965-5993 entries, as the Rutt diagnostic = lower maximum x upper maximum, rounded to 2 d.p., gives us 0.77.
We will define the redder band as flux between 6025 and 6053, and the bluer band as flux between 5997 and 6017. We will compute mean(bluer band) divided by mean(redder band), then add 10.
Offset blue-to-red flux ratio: 10.9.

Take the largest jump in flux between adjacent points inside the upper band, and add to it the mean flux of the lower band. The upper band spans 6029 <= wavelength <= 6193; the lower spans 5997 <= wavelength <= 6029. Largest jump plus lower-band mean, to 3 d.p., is 0.846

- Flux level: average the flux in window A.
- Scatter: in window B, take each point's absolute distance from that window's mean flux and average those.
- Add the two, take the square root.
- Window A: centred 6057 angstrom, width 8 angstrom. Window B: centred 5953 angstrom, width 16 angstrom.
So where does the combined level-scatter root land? 0.93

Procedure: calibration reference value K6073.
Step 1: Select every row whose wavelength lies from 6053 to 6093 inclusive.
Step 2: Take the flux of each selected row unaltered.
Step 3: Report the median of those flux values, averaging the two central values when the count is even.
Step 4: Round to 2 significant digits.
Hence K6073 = 0.86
